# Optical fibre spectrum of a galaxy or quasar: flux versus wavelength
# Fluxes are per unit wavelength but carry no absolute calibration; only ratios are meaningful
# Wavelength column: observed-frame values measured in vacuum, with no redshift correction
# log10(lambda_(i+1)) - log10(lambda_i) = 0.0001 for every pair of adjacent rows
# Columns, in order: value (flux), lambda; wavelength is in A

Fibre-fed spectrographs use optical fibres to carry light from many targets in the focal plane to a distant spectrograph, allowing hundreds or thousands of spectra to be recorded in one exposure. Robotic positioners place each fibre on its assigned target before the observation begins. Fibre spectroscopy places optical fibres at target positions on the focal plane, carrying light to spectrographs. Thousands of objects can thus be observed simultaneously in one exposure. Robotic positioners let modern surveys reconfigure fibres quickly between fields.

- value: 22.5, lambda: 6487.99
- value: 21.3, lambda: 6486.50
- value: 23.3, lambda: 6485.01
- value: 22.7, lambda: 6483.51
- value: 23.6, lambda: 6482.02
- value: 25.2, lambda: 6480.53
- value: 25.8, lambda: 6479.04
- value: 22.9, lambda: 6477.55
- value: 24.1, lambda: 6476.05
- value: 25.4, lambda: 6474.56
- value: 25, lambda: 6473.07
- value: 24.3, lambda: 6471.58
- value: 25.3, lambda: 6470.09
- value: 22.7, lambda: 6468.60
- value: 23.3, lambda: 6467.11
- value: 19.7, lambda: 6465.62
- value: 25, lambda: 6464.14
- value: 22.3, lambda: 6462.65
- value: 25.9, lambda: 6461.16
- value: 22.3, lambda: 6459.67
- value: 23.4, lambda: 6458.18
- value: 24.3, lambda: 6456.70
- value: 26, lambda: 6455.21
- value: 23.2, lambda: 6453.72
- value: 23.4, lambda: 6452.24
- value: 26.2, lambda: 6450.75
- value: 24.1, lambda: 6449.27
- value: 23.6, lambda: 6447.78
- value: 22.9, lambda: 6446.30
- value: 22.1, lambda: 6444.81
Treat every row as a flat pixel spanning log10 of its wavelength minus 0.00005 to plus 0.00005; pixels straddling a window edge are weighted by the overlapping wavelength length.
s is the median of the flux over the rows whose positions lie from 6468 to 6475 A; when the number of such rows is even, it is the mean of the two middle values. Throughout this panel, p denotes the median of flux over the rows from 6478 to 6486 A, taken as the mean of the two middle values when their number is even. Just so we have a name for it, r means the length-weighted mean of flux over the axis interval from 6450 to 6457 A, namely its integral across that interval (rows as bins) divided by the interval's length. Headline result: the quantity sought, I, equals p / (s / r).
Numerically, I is 23.3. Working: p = 23.60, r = 24.6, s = 25.0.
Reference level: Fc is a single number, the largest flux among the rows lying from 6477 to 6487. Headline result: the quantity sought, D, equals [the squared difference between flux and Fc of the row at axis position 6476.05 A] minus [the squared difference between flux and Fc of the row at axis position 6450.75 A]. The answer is 2.7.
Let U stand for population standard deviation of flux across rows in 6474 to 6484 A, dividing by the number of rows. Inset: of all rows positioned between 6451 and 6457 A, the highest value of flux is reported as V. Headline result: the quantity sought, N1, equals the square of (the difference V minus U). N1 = 617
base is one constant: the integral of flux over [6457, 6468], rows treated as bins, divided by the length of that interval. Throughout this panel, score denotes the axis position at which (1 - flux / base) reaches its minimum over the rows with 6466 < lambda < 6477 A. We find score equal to 6474.56 A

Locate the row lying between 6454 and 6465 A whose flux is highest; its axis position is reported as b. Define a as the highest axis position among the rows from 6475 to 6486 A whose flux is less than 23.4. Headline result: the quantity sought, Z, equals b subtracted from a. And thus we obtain 29.8 A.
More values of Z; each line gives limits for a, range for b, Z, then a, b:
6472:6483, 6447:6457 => 26.8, 6477.55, 6450.75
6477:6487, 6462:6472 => 16.4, 6486.50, 6470.09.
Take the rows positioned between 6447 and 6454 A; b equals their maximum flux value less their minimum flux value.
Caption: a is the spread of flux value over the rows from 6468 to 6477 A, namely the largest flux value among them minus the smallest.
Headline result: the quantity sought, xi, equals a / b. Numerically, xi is 0.9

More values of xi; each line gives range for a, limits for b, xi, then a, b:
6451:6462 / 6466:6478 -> 1.4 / 3.7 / 2.7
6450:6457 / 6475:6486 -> 1.0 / 3.0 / 3.1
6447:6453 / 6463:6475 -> 0.5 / 2.8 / 5.7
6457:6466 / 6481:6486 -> 6.9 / 6.2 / 0.9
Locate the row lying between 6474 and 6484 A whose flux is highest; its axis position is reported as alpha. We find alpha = 6479.04 A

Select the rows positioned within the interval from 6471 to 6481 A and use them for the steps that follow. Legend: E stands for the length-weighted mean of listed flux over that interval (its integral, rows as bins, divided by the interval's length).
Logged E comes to 24.66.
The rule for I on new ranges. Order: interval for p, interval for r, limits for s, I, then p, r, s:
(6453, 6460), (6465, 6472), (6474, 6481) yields 21.4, 23.40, 23.1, 25.2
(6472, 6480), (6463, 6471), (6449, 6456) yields 24.1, 25.00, 23.2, 24.1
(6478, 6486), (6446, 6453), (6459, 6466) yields 25.5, 23.60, 24.1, 22.3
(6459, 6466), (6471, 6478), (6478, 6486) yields 23.0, 22.30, 24.4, 23.6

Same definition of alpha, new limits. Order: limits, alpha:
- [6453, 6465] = 6455.21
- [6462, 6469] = 6464.14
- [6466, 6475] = 6474.56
